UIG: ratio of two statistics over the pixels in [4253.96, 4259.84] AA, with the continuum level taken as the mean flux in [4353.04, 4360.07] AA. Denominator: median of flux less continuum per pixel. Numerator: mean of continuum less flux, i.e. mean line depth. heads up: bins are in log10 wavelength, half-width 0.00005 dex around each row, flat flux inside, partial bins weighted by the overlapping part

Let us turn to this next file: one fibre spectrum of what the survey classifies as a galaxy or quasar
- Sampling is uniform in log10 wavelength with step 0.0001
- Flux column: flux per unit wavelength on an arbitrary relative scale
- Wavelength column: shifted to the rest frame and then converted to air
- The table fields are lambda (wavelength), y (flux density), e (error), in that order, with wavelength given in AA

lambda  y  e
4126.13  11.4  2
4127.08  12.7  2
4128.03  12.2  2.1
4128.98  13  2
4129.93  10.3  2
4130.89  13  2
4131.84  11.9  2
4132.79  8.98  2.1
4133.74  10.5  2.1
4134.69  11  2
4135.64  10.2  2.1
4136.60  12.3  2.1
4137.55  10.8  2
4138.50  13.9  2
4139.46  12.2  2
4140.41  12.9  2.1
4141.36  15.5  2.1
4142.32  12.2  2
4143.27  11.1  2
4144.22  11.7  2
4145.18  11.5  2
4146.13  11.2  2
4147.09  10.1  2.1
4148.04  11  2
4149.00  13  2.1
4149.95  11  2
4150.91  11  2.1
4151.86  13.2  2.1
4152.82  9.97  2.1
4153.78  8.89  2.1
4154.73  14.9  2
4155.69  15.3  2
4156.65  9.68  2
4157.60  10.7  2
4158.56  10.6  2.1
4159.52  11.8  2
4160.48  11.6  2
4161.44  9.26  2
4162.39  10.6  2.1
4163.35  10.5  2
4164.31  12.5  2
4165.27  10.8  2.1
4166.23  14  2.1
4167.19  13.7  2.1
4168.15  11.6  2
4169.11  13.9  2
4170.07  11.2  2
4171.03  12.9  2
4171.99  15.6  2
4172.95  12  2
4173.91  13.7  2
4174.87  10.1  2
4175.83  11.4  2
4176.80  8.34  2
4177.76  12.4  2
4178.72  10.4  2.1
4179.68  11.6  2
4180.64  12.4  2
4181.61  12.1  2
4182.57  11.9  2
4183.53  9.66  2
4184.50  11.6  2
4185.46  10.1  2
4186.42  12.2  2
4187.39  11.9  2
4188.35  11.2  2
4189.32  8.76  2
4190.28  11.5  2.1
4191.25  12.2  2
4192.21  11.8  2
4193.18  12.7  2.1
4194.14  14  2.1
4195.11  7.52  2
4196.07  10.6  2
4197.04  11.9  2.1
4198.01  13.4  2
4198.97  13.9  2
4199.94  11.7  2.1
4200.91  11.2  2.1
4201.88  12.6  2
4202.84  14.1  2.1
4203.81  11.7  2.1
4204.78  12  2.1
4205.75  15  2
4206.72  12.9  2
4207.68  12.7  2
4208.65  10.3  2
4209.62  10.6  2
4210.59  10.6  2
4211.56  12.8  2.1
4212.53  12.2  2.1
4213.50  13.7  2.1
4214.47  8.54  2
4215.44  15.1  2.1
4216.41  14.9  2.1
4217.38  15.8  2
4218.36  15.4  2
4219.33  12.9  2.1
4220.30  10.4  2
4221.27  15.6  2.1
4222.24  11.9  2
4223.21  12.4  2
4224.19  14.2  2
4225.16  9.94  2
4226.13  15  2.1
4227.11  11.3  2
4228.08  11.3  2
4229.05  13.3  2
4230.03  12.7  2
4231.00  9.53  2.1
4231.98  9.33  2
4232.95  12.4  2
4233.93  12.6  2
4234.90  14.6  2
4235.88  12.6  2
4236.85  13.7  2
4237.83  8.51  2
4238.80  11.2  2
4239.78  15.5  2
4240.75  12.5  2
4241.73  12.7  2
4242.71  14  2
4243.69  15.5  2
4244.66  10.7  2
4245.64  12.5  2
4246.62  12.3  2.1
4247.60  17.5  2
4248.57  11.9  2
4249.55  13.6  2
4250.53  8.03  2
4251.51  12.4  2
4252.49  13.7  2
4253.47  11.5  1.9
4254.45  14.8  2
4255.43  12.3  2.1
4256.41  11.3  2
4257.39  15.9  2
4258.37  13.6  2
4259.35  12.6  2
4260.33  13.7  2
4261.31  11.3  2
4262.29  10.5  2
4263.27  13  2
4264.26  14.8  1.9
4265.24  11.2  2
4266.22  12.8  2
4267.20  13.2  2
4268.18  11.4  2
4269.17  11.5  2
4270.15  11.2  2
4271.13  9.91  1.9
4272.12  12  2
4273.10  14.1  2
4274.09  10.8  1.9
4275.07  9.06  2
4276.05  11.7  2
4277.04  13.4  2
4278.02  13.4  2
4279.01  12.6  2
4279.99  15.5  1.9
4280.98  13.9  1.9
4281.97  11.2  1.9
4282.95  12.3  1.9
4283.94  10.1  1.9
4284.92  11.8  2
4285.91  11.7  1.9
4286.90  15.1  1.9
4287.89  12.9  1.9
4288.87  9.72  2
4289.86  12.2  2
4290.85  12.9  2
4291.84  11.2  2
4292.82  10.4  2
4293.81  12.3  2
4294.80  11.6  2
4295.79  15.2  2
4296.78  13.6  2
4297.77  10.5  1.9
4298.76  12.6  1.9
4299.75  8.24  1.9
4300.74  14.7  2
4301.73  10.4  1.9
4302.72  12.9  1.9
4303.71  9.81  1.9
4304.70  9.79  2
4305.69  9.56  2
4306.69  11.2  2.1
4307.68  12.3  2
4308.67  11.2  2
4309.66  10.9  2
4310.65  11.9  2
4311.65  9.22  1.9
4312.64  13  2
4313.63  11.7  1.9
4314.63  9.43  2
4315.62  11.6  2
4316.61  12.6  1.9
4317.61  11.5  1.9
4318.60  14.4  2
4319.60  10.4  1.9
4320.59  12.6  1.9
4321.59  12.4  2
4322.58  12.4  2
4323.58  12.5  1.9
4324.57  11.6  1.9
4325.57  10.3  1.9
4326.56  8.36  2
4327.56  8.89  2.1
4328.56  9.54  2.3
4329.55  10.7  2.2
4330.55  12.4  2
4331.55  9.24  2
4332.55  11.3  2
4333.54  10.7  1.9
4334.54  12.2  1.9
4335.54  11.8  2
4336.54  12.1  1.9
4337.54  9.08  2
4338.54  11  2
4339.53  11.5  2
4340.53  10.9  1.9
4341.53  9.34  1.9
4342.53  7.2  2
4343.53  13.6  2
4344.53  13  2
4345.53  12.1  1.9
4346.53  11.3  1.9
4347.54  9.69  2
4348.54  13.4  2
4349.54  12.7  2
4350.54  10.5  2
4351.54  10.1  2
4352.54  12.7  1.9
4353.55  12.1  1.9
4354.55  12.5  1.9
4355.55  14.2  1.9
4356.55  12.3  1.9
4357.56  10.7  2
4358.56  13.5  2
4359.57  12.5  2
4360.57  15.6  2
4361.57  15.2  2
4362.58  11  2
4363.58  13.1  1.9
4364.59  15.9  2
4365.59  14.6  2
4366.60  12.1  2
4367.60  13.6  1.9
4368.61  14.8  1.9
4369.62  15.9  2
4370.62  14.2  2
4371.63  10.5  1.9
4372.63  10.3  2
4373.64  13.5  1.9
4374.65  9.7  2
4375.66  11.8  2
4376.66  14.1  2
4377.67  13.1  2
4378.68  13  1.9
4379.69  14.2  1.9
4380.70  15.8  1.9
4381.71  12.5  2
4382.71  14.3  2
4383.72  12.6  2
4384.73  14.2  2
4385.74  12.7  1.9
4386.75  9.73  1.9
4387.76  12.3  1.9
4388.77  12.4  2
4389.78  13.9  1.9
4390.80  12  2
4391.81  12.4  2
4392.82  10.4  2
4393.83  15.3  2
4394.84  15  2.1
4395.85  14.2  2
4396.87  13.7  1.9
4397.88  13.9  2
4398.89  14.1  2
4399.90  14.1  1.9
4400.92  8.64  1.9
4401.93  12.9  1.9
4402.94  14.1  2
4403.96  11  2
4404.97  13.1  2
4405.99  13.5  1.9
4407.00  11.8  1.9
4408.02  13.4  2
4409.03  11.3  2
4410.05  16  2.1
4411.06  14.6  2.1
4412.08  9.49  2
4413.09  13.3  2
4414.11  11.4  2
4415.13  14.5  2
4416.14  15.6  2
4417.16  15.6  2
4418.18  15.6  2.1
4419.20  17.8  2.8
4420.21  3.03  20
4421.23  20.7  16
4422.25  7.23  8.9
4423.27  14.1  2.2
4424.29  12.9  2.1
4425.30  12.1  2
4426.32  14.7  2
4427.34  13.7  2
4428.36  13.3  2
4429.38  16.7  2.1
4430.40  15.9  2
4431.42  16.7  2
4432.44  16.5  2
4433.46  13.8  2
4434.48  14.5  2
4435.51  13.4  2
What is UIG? -1.6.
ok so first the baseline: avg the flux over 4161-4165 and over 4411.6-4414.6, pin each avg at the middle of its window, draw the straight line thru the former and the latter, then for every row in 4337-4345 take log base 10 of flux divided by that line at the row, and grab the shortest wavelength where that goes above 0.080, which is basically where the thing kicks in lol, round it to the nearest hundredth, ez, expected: 4343.53 AA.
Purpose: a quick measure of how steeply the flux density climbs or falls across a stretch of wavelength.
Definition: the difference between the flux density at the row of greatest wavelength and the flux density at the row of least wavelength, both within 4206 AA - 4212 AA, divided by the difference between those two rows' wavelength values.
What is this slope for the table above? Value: 0.0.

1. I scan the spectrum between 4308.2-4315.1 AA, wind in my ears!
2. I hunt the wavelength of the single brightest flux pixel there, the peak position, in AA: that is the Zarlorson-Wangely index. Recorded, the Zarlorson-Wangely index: 4312.64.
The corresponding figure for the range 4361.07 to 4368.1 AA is 4364.59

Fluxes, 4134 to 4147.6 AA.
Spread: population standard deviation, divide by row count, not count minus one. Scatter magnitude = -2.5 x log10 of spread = -0.37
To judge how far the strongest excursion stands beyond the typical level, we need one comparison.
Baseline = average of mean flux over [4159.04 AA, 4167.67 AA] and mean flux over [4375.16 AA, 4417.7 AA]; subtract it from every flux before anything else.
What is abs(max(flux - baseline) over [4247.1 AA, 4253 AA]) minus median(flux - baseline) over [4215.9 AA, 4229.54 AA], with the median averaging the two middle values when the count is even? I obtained 4.4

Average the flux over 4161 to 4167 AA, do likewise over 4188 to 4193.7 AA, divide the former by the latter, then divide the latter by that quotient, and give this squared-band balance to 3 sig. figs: 11.4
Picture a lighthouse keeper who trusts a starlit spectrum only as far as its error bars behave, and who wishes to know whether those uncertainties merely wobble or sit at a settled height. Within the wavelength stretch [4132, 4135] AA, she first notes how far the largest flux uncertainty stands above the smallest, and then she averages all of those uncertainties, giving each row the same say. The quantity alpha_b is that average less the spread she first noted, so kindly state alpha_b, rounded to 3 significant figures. 1.97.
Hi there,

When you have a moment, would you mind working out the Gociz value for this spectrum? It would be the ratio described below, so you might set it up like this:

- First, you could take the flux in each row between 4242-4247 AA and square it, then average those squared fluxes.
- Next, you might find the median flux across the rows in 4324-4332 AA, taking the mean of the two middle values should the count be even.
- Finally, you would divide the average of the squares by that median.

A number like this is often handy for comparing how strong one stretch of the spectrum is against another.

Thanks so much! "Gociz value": 17.3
